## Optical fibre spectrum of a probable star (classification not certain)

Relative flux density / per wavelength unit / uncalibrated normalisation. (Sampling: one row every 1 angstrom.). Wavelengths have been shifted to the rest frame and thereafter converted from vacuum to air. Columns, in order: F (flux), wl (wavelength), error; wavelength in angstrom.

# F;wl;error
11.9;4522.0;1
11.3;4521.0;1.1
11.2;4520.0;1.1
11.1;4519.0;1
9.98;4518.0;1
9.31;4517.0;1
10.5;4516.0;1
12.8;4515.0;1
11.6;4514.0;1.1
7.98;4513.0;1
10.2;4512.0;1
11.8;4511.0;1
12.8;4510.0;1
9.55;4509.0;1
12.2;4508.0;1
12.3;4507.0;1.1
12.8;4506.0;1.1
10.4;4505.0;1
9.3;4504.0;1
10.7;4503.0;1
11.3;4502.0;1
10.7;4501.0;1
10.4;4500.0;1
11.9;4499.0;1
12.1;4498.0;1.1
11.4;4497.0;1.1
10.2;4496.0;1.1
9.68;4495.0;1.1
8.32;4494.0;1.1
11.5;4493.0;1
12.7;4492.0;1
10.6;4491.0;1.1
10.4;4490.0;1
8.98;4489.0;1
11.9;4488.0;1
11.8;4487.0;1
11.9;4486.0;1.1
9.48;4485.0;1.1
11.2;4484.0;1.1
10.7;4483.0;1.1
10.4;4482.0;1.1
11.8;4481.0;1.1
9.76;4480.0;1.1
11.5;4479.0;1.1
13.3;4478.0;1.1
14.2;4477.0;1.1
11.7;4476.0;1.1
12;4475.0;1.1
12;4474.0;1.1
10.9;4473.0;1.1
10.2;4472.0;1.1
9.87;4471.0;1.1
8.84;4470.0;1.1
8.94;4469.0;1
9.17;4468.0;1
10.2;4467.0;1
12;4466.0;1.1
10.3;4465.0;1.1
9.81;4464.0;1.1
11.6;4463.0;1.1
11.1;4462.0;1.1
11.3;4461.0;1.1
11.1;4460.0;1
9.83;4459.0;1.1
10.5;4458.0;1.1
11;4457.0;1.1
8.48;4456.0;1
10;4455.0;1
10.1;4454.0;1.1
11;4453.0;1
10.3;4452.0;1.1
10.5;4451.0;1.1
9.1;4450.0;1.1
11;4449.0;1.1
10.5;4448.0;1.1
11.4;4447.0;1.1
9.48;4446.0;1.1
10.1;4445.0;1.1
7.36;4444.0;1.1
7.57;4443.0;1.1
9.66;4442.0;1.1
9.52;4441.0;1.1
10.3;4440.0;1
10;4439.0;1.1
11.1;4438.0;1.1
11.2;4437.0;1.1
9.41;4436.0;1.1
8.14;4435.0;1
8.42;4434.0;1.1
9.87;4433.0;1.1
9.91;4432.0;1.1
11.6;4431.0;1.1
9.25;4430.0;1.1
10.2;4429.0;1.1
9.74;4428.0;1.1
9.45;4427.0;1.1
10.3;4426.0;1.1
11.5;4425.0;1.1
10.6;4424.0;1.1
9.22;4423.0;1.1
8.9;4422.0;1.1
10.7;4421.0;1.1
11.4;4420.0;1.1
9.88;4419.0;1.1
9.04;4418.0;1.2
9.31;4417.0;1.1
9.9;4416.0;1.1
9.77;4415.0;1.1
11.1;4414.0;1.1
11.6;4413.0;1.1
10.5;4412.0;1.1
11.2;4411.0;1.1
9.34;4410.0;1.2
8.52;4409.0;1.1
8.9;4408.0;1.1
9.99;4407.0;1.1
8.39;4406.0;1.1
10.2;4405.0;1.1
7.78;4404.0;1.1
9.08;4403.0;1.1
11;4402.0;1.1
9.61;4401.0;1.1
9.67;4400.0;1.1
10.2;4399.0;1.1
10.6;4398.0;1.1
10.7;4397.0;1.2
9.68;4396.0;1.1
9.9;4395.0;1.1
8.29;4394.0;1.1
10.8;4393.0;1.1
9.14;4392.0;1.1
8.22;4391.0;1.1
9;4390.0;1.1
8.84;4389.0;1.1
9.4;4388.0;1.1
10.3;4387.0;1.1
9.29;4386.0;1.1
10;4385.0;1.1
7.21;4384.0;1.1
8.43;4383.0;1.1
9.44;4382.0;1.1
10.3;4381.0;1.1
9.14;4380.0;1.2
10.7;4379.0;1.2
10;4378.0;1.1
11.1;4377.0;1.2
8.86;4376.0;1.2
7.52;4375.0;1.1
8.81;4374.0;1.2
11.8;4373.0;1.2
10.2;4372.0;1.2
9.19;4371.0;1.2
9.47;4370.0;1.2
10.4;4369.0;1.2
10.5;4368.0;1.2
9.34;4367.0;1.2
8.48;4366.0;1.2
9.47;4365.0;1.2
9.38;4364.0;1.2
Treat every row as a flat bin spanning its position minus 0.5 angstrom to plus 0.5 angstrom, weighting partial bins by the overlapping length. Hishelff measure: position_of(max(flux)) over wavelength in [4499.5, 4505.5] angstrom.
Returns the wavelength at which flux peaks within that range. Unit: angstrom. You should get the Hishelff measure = 4502.0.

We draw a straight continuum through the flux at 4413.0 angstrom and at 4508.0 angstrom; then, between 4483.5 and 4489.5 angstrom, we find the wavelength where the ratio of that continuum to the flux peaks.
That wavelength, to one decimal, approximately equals 4489.0 angstrom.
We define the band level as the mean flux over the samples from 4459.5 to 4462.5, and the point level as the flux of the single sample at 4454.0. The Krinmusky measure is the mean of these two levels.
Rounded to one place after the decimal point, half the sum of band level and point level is 10.6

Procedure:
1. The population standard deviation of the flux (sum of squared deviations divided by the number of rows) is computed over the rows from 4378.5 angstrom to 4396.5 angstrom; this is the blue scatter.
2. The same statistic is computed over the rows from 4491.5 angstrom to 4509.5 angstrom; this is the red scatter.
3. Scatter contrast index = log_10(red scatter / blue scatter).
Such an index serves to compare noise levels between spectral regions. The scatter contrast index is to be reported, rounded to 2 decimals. 0.13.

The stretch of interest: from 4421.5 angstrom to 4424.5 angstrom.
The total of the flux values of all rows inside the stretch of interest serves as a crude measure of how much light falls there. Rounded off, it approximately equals 29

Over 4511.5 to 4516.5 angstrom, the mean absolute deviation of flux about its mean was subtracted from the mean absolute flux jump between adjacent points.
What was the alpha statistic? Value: 1.07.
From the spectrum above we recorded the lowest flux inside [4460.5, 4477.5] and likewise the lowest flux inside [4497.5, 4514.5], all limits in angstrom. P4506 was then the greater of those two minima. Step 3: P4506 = 8.8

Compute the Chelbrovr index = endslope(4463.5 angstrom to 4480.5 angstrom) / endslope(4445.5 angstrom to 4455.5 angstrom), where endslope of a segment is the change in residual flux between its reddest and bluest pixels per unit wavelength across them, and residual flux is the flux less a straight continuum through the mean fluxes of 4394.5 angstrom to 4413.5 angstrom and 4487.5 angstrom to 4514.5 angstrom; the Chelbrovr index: -0.3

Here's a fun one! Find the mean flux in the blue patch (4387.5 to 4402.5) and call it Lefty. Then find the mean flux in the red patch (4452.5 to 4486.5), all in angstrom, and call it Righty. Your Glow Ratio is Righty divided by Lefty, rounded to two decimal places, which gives 1.11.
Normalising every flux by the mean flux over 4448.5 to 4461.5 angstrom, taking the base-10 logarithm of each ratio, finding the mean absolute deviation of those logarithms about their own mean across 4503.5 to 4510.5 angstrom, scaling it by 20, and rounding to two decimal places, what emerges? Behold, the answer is 1.07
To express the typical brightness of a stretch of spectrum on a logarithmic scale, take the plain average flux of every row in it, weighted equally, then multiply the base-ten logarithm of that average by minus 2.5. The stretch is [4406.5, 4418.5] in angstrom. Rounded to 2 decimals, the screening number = -2.49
